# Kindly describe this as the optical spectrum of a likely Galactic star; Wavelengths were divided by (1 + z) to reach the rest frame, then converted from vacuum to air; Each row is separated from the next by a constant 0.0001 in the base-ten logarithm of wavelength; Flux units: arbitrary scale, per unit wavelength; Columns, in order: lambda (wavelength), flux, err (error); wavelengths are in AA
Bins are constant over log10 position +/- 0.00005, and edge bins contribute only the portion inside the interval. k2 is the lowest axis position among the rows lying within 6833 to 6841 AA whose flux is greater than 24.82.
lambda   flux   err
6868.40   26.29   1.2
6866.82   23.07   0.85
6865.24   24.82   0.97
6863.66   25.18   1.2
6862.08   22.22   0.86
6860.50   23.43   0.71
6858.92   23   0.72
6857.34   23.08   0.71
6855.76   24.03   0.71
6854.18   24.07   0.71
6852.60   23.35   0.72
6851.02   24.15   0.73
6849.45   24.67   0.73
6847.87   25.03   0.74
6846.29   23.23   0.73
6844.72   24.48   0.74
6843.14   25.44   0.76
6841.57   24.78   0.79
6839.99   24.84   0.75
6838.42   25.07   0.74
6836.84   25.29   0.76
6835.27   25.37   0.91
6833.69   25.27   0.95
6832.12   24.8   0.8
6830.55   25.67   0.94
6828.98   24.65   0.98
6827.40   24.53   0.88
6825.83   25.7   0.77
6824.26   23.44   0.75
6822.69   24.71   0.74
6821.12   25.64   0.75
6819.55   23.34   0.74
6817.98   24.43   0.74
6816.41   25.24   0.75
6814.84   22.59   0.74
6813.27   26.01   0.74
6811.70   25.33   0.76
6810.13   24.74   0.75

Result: 6833.69 AA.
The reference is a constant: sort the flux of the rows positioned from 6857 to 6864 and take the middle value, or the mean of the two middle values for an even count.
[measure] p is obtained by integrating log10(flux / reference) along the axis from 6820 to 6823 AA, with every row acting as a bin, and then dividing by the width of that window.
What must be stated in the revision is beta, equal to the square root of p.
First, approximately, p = 0.035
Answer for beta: 0.19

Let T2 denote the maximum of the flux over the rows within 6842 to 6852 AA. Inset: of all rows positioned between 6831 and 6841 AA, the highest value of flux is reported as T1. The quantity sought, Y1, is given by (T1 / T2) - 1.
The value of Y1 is -0.003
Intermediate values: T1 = 25.37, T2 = 25.44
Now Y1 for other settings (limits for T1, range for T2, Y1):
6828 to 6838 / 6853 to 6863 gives 0.066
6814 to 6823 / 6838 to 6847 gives 0.008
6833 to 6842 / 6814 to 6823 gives -0.011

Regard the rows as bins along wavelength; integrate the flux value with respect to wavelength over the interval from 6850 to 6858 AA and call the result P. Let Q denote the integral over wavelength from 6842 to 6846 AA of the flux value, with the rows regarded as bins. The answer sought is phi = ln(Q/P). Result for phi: -0.7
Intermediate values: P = 190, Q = 99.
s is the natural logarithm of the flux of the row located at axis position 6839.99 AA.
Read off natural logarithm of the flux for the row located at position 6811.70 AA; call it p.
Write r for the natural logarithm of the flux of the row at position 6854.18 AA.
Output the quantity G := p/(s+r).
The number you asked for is 0.506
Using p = 3.23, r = 3.18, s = 3.21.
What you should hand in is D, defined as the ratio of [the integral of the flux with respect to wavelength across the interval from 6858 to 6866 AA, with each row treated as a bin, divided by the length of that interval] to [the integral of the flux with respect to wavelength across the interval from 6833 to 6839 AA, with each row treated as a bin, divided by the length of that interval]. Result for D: 0.94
